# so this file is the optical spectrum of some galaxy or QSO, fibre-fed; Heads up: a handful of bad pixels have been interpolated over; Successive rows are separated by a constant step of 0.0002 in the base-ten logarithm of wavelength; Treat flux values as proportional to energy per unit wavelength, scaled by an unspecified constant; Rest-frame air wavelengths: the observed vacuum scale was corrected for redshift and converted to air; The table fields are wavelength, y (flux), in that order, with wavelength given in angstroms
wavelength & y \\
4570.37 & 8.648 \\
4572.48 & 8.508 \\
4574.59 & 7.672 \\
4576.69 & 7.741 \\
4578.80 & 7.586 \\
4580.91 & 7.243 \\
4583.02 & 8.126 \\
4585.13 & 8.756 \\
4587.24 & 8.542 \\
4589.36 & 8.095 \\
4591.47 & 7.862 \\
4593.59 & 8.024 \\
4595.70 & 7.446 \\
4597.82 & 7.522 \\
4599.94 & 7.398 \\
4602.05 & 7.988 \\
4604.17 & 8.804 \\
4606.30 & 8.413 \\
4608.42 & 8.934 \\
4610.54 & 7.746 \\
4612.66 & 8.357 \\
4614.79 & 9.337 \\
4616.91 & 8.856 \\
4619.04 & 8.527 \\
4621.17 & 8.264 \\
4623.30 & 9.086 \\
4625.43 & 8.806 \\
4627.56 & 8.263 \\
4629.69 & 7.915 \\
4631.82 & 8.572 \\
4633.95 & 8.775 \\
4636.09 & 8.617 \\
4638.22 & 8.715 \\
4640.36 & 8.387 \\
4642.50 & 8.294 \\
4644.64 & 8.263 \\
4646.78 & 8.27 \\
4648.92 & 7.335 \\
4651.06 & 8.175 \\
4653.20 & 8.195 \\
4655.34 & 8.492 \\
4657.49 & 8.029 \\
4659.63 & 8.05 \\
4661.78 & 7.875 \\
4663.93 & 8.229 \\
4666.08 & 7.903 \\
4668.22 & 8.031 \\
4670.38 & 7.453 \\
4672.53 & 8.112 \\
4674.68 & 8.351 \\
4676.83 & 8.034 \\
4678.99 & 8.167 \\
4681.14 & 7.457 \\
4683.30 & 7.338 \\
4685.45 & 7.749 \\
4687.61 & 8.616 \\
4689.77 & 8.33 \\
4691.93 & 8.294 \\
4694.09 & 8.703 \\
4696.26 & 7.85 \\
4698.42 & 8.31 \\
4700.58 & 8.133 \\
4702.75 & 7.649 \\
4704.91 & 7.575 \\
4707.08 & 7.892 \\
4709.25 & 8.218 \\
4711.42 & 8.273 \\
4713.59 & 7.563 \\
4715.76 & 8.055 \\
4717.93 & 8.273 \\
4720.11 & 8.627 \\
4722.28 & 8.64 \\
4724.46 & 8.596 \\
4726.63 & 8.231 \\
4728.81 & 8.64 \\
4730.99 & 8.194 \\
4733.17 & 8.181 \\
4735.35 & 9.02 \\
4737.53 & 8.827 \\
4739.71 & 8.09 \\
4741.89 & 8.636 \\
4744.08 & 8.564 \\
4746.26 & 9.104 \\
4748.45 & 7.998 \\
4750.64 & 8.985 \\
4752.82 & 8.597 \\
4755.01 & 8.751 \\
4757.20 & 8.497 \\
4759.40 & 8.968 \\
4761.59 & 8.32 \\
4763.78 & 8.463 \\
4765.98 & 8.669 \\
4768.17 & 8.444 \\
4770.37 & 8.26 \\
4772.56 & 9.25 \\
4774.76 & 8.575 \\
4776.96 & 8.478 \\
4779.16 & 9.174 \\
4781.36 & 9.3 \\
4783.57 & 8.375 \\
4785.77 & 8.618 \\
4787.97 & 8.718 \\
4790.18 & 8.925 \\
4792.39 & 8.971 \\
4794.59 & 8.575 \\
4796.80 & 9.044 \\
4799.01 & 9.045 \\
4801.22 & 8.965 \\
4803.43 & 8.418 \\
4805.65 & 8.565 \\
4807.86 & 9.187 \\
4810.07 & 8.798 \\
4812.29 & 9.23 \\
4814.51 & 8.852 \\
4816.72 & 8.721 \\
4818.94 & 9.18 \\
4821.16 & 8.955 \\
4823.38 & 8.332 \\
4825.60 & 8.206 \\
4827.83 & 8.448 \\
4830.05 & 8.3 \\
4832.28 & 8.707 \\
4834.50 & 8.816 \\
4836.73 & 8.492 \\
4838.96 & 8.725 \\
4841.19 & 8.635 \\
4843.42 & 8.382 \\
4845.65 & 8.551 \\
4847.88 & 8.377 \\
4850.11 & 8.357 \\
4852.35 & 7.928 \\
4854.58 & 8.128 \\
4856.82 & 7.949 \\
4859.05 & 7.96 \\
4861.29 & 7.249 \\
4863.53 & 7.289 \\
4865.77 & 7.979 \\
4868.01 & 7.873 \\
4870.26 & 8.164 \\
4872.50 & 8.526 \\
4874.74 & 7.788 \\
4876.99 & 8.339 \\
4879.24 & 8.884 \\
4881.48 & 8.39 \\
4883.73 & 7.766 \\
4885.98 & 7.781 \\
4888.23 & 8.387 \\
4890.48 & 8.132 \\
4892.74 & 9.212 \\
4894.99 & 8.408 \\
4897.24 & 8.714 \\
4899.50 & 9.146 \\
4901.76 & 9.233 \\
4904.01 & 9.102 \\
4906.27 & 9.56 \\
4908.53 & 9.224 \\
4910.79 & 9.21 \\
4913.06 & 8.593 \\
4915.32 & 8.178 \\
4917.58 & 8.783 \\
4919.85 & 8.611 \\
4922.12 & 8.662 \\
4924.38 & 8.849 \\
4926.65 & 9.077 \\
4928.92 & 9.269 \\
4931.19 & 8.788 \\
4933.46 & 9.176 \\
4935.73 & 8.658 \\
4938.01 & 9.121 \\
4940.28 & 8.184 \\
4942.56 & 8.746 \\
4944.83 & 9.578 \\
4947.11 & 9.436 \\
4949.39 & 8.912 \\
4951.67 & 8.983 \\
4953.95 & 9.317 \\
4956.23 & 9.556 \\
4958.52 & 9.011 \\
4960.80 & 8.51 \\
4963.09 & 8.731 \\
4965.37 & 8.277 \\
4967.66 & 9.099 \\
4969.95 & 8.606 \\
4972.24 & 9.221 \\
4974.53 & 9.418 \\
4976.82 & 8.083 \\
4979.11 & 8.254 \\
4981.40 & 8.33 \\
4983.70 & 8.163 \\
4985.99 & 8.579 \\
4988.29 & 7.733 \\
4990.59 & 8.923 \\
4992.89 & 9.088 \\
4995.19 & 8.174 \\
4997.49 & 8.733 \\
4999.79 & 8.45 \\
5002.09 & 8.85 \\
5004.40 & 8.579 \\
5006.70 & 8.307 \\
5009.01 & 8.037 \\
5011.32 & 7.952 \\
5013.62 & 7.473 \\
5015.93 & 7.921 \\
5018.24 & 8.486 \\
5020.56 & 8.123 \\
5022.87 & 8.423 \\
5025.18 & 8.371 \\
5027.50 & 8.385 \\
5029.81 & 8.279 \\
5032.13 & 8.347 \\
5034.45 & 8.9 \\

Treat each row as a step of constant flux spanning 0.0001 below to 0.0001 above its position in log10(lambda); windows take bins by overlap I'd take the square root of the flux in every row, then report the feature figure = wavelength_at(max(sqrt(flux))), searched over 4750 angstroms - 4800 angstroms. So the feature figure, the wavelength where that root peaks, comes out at 4781.36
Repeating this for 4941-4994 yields 4944.83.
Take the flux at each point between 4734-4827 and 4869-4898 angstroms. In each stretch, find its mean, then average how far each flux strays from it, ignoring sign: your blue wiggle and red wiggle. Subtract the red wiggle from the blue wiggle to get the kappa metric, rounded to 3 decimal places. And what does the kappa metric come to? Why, -0.041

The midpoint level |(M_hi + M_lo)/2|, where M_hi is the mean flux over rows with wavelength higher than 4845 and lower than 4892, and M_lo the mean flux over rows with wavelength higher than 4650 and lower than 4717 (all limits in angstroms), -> 8.06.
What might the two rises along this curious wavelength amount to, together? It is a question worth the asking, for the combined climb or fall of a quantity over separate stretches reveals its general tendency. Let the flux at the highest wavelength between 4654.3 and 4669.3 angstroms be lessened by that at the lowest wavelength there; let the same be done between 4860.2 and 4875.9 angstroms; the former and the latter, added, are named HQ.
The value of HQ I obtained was 0.1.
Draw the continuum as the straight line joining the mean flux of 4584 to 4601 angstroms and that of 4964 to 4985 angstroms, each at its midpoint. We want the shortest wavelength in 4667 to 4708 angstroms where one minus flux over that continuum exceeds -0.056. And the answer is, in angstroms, 4668.22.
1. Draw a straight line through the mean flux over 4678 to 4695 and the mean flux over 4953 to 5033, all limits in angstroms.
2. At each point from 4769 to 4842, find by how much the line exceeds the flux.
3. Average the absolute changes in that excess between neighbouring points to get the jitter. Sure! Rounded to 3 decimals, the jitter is 0.334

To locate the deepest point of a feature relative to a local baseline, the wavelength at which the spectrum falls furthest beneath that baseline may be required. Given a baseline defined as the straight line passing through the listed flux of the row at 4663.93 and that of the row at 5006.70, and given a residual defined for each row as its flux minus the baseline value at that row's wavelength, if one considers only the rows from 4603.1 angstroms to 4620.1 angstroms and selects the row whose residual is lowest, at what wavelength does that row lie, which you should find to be 4610.54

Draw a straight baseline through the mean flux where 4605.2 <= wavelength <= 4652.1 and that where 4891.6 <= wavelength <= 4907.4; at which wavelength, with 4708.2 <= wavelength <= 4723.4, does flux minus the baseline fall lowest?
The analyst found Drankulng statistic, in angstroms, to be 4713.59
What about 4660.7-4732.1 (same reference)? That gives 4683.30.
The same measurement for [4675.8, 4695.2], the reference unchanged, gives 4683.30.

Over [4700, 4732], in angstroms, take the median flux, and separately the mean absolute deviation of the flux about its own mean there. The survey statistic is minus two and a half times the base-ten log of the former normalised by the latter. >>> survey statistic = -3.64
